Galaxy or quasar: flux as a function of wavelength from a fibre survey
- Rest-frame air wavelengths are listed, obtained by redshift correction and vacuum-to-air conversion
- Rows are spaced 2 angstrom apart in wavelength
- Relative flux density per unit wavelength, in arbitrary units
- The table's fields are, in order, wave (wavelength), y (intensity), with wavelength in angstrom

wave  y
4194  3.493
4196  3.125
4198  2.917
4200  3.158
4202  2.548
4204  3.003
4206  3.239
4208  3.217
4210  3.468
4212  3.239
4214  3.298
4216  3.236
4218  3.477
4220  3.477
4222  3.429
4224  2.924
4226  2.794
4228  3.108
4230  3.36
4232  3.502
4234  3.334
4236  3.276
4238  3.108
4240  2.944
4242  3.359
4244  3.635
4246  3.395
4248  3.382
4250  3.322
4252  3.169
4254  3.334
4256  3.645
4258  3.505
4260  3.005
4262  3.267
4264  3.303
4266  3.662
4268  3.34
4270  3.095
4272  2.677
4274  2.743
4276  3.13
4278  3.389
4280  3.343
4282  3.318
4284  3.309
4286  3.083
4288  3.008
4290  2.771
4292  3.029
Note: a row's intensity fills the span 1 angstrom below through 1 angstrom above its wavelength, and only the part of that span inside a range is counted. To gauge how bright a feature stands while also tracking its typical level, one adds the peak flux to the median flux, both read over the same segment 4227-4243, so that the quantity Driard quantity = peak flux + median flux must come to 6.8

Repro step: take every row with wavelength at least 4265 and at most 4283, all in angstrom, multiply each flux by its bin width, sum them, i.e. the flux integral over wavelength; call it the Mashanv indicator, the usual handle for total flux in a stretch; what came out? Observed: 57.4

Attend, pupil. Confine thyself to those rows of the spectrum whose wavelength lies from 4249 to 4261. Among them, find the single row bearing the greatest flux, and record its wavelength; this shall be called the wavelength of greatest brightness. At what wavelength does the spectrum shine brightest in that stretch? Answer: 4256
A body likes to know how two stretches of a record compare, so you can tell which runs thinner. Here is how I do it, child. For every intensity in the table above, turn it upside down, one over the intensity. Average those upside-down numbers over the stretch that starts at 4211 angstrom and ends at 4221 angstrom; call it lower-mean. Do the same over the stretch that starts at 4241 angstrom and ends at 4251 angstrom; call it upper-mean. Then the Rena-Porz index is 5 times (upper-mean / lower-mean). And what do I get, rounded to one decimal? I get 4.9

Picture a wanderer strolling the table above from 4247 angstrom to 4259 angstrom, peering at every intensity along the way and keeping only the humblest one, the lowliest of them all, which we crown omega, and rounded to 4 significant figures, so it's 3.169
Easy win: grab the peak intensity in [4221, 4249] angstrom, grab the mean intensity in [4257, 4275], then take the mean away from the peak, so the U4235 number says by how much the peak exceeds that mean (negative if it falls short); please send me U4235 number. 0.46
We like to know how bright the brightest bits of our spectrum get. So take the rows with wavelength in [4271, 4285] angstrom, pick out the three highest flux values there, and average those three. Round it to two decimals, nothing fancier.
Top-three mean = 3.35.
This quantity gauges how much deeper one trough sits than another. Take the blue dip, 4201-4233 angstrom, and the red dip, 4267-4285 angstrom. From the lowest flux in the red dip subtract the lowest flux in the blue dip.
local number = 0.129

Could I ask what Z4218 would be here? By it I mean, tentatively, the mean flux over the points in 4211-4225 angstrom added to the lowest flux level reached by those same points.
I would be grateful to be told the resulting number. 6.22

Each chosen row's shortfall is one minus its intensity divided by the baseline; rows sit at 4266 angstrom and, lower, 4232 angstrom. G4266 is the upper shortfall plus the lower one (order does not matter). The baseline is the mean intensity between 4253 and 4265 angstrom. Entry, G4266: -0.14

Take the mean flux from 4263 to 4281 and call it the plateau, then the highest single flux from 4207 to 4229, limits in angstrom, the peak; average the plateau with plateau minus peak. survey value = 1.45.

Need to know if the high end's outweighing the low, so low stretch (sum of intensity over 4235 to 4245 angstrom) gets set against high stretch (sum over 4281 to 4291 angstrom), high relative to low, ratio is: 0.95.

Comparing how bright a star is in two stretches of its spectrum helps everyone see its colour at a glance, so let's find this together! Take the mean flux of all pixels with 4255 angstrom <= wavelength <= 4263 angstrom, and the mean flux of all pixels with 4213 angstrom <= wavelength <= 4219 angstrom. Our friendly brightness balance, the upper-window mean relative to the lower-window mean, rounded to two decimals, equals 1.01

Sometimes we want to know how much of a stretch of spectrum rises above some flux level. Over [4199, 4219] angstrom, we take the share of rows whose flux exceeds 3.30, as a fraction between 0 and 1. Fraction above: 0.20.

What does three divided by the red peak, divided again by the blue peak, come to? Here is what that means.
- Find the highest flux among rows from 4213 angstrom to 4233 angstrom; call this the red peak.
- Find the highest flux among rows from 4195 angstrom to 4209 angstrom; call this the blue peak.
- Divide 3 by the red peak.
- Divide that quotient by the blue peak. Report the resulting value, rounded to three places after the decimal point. 0.264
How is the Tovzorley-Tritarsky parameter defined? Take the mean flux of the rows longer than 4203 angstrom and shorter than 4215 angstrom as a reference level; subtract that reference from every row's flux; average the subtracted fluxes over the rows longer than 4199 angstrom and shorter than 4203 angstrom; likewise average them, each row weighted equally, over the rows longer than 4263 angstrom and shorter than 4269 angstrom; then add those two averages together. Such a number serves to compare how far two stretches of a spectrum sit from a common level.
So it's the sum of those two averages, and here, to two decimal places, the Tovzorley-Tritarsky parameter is -0.20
